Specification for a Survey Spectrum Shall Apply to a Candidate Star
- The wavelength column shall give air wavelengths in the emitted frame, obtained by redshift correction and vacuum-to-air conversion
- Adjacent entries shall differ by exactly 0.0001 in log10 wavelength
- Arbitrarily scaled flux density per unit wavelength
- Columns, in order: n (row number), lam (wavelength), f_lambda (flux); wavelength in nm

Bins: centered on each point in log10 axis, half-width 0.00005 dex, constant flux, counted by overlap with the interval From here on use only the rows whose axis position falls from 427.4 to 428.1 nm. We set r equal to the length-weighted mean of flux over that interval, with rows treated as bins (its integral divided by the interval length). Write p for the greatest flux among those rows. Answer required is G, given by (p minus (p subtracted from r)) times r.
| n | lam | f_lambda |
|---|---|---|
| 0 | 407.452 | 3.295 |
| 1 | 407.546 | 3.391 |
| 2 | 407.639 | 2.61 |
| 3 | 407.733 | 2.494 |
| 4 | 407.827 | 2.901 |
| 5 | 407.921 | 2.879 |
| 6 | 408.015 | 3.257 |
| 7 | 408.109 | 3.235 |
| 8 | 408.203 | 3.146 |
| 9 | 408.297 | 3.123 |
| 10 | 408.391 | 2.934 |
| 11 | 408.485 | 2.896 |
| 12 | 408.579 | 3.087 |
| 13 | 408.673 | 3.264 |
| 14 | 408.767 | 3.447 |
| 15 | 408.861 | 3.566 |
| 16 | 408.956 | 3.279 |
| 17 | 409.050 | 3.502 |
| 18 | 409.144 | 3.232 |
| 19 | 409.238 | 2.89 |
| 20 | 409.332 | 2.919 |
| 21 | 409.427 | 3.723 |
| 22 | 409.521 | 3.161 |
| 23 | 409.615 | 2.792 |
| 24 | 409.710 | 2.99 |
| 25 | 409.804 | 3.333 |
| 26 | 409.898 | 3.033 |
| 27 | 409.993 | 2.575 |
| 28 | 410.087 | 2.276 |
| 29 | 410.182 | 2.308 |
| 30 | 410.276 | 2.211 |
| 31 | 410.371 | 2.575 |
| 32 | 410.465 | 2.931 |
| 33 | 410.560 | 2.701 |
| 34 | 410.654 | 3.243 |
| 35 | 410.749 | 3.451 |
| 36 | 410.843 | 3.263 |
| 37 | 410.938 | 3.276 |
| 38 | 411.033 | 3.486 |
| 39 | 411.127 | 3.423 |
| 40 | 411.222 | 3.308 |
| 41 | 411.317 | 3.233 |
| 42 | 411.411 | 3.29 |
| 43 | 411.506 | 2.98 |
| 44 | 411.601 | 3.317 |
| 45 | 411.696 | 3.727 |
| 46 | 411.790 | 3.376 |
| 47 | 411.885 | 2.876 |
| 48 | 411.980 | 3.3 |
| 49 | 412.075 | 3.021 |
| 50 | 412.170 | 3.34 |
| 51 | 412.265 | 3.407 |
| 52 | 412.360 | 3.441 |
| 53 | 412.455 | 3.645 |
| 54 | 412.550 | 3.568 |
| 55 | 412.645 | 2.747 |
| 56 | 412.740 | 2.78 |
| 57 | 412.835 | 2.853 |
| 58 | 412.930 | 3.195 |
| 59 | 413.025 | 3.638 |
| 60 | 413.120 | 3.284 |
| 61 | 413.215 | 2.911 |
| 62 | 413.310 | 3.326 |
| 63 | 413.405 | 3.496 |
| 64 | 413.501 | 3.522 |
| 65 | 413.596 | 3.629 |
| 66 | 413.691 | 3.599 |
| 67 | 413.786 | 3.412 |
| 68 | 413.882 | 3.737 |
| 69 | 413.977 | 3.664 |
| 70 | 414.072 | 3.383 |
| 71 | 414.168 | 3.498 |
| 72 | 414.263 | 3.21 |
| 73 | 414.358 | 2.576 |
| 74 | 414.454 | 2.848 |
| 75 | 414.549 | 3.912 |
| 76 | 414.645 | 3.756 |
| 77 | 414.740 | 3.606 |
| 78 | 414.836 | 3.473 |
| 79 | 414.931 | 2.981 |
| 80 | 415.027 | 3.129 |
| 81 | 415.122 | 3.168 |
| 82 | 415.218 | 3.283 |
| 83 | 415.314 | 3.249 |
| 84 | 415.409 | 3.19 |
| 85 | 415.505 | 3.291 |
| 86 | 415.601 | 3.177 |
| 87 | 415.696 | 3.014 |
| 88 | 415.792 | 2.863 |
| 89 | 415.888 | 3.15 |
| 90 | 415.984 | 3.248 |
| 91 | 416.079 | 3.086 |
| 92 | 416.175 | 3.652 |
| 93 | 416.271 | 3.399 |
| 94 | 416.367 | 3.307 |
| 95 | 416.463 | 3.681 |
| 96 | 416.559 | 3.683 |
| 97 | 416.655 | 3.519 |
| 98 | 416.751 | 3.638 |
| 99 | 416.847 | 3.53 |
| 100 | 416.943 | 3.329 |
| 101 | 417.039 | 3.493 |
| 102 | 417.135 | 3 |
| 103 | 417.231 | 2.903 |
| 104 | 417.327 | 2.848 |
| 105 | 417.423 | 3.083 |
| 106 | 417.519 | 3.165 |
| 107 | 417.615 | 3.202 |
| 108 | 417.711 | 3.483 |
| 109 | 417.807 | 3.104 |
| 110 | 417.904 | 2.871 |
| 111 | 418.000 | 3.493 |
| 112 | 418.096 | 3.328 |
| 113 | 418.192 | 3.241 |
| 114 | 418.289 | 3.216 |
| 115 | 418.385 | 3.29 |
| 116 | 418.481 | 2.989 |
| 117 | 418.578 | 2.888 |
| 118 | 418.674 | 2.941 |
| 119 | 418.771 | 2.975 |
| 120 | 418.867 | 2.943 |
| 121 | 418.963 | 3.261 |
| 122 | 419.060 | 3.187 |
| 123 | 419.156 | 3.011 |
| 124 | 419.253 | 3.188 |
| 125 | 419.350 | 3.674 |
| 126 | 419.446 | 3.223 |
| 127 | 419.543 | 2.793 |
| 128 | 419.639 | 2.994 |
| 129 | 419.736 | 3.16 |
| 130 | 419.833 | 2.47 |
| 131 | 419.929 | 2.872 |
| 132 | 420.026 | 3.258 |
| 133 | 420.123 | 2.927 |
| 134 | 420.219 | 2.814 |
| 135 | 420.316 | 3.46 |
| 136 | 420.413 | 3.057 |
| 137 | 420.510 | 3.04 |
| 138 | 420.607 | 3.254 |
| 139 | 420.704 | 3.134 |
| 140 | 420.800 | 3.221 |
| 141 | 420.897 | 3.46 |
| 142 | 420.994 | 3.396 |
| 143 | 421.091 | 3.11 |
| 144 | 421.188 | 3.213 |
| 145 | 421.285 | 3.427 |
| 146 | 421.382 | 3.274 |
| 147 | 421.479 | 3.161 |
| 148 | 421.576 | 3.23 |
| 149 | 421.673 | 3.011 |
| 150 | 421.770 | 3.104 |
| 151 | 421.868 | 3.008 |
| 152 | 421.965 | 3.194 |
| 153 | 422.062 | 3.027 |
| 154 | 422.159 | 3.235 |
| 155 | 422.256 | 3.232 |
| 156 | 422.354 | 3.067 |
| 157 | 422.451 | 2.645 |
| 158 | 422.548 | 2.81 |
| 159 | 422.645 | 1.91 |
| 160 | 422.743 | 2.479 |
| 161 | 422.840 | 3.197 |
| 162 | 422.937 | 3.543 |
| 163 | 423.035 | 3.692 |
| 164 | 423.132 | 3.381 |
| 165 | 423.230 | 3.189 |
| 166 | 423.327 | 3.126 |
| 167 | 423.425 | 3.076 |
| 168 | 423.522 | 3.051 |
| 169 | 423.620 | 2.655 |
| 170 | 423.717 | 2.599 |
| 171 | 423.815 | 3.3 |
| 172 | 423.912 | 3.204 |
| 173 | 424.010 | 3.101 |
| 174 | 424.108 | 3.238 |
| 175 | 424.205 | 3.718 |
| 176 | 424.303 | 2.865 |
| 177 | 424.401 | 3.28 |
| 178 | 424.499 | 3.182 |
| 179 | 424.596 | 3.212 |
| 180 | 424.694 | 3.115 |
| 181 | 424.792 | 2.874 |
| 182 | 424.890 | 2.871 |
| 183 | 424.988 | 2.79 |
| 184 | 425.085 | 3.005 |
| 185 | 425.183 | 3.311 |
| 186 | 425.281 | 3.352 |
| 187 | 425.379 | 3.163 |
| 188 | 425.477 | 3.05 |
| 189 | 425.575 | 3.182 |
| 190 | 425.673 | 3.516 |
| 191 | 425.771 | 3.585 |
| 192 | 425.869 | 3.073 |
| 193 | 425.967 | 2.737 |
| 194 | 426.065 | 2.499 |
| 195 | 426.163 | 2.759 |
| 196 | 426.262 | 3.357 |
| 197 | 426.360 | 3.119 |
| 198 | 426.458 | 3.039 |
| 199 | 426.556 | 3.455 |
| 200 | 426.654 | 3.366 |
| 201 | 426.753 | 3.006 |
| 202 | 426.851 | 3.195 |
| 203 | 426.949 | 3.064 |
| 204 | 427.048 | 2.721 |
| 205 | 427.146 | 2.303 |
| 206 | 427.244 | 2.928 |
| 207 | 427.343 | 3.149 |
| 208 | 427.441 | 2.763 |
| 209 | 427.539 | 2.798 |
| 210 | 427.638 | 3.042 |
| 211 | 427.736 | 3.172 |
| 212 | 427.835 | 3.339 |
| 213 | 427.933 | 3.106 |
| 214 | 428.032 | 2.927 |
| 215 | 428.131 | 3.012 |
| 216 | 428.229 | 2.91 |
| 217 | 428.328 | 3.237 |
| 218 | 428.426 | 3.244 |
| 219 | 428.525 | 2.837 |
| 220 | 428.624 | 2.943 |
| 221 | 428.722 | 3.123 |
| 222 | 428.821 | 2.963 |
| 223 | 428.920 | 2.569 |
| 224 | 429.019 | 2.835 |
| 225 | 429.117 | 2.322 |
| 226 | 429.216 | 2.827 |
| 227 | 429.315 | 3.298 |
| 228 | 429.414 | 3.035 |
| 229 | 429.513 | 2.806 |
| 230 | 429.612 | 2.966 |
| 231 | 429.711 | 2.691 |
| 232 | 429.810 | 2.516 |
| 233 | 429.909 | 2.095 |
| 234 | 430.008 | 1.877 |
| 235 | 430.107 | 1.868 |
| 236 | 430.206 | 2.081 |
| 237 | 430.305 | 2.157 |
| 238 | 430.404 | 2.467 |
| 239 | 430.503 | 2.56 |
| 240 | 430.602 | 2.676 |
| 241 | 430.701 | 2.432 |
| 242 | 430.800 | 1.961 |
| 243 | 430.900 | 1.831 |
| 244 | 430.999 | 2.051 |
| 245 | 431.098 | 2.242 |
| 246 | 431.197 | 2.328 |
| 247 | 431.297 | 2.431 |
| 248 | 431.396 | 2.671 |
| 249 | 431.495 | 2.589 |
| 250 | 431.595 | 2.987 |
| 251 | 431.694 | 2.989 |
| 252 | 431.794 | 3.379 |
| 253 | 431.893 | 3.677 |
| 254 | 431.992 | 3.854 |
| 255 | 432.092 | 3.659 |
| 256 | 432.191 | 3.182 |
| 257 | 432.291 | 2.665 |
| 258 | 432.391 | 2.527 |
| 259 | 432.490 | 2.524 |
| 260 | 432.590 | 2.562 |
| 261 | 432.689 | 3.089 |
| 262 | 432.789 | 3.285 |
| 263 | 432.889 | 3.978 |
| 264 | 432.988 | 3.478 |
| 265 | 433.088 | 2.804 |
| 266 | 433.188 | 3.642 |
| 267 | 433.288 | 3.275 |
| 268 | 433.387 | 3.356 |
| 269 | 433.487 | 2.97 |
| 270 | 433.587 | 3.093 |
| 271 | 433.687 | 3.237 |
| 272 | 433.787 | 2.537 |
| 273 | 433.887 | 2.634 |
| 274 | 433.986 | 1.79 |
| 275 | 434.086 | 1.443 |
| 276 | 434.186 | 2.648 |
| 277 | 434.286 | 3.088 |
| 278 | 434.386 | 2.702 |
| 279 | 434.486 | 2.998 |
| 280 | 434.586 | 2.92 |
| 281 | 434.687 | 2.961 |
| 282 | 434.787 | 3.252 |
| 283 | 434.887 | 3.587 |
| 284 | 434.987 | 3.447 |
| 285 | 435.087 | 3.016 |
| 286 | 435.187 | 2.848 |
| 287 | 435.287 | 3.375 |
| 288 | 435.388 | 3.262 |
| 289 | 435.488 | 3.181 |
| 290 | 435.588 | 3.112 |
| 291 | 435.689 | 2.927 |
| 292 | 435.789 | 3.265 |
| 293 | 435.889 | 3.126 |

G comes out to 11.0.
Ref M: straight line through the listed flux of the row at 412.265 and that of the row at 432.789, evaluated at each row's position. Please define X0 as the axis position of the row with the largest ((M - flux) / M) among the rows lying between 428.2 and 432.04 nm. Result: 430.900 nm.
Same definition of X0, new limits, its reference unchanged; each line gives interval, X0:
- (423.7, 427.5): 427.146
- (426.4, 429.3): 427.146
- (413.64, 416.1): 414.358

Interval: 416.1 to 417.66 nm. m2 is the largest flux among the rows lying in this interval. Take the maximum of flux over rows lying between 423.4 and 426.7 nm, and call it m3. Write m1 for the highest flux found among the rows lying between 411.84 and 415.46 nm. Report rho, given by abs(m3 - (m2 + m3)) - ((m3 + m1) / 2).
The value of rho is -0.13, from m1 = 3.912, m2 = 3.683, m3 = 3.718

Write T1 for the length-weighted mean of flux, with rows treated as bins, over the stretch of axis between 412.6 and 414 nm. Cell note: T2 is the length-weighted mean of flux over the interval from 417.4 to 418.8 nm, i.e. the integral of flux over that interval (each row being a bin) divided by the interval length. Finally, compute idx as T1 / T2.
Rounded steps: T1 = 3.32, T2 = 3.2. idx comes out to 1.05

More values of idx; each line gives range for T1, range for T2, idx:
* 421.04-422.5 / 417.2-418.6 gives 0.99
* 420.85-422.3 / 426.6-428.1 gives 1.07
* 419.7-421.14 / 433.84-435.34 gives 1.09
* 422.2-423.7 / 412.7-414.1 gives 0.89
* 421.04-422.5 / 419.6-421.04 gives 1.01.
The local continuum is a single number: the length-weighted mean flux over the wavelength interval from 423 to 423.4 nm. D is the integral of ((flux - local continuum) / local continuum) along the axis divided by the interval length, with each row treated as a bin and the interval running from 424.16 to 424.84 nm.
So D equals -0.043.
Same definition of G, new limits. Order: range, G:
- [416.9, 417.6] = 12.1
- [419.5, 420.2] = 10.5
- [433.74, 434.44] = 9.1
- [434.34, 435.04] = 12.7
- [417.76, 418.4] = 12.1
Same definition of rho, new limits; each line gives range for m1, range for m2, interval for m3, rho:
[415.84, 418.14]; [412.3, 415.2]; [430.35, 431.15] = 0.73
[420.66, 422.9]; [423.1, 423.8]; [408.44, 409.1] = -0.13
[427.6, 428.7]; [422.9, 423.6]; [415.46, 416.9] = 0.18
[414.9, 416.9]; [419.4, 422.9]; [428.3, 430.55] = -0.03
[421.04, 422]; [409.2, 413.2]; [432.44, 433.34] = 0.02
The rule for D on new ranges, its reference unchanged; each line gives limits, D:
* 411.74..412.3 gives -0.030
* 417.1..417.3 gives -0.115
